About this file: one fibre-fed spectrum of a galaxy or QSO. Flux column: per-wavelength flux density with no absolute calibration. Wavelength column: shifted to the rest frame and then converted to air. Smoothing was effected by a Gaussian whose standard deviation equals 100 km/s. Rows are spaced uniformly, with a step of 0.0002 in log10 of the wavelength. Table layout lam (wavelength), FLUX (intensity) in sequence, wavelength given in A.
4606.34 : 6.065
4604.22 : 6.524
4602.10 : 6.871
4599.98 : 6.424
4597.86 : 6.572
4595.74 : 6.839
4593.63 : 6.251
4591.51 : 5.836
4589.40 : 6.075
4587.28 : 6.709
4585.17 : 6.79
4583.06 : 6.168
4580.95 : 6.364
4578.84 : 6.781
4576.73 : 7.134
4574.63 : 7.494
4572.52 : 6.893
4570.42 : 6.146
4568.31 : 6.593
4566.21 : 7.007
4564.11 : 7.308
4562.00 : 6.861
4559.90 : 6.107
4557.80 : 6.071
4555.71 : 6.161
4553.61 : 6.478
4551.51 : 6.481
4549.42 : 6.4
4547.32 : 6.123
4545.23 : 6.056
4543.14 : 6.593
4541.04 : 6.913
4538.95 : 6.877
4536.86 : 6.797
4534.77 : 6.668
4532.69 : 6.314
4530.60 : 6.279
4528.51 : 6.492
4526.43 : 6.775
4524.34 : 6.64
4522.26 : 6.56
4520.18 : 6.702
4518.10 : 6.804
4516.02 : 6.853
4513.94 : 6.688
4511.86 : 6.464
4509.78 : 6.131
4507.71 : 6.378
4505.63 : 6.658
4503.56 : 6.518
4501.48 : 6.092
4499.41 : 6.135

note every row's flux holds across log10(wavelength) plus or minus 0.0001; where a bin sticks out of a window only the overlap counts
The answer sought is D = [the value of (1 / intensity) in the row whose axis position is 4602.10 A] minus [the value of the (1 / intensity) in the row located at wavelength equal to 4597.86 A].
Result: -0.007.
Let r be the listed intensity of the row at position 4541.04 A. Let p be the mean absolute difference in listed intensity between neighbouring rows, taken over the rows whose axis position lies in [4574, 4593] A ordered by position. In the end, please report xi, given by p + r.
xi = 7.28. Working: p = 0.36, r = 6.913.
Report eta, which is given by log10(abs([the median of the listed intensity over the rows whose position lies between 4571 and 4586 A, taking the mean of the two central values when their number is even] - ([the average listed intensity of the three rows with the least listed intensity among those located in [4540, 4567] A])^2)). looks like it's 1.48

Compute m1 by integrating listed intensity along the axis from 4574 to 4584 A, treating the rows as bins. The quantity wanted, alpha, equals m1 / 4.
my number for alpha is 16.92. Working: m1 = 67.7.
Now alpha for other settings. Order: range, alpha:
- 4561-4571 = 17.02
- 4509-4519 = 16.48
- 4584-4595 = 17.45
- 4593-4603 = 16.50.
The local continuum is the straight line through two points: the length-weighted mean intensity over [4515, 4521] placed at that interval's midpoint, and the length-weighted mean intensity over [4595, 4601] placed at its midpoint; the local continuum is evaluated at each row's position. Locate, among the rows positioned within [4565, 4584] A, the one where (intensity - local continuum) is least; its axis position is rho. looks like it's 4570.42 A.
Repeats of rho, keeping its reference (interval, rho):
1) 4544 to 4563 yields 4545.23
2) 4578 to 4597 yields 4591.51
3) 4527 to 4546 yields 4545.23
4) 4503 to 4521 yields 4509.78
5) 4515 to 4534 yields 4530.60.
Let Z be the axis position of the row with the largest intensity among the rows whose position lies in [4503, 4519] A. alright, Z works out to 4516.02 A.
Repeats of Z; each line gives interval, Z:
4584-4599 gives 4595.74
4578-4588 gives 4585.17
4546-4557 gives 4551.51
